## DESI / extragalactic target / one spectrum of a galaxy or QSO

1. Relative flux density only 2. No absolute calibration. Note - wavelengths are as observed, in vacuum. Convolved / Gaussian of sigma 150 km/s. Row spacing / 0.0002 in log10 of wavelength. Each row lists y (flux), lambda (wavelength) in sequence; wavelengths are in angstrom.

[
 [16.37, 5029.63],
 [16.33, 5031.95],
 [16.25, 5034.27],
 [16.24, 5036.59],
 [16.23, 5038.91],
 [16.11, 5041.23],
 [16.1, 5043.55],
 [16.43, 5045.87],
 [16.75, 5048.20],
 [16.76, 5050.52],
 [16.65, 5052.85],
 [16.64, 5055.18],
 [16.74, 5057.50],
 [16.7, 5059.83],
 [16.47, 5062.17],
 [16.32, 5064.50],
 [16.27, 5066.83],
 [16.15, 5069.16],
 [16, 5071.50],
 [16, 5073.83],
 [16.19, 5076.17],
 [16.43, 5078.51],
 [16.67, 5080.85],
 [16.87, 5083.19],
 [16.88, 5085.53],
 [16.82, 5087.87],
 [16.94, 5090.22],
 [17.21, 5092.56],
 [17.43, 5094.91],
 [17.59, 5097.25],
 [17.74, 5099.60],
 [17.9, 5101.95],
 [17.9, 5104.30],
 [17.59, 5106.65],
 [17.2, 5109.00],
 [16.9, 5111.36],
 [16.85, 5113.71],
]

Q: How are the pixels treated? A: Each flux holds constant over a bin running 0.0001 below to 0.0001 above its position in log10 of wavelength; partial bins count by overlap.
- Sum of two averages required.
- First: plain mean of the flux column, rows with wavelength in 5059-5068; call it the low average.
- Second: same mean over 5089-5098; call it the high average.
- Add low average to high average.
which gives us 33.7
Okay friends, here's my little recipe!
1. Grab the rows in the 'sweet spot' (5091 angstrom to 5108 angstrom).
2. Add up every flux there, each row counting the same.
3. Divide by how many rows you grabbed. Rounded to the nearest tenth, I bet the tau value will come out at 17.6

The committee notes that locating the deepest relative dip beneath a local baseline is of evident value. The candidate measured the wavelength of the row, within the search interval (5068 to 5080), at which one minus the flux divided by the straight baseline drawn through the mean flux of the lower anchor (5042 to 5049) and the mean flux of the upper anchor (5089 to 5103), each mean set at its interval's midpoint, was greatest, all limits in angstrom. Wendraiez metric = 5073.83 angstrom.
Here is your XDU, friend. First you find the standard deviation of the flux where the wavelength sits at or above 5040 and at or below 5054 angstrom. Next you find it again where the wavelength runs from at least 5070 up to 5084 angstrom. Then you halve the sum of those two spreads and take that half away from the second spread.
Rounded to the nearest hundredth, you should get 0.03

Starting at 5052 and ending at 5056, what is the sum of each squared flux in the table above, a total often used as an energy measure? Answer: 554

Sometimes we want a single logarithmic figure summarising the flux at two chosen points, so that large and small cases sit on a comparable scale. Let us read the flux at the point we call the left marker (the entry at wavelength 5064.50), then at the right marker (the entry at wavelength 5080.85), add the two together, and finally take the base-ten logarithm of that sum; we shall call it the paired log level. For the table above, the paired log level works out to 1.52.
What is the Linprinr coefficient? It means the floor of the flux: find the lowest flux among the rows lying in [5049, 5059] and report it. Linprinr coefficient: 16.64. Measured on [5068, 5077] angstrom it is 16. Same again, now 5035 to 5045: 16.1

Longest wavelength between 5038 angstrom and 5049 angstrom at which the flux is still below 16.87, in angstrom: 5048.20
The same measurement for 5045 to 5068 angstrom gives 5066.83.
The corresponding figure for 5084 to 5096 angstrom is 5087.87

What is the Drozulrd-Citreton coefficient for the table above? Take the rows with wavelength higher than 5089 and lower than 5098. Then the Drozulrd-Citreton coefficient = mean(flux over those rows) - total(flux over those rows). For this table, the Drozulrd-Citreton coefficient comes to -52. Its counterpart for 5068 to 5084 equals -98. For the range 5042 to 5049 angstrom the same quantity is -33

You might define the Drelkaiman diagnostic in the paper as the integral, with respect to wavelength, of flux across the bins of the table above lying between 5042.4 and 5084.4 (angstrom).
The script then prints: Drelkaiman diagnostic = 691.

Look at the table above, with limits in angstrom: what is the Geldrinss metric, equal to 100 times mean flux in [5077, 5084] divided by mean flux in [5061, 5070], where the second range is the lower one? 102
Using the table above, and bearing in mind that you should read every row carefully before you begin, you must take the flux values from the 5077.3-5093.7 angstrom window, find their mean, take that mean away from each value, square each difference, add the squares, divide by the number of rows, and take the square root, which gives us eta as 0.22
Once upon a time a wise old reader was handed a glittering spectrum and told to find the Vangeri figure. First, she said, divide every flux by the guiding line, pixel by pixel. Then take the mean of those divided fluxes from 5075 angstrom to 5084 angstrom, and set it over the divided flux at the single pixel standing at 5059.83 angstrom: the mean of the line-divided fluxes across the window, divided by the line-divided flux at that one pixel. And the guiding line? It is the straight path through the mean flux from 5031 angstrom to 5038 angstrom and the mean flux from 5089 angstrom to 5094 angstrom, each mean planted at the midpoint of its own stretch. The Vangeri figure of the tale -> 0.97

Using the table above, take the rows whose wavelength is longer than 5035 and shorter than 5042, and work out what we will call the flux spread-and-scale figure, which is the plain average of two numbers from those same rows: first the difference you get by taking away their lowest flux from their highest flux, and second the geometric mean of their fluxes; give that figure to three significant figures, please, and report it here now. 8.16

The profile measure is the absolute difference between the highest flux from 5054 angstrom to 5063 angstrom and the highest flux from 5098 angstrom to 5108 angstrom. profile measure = 1.16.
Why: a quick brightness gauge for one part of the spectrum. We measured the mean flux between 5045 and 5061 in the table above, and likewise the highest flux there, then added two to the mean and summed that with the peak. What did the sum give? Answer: 35.4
